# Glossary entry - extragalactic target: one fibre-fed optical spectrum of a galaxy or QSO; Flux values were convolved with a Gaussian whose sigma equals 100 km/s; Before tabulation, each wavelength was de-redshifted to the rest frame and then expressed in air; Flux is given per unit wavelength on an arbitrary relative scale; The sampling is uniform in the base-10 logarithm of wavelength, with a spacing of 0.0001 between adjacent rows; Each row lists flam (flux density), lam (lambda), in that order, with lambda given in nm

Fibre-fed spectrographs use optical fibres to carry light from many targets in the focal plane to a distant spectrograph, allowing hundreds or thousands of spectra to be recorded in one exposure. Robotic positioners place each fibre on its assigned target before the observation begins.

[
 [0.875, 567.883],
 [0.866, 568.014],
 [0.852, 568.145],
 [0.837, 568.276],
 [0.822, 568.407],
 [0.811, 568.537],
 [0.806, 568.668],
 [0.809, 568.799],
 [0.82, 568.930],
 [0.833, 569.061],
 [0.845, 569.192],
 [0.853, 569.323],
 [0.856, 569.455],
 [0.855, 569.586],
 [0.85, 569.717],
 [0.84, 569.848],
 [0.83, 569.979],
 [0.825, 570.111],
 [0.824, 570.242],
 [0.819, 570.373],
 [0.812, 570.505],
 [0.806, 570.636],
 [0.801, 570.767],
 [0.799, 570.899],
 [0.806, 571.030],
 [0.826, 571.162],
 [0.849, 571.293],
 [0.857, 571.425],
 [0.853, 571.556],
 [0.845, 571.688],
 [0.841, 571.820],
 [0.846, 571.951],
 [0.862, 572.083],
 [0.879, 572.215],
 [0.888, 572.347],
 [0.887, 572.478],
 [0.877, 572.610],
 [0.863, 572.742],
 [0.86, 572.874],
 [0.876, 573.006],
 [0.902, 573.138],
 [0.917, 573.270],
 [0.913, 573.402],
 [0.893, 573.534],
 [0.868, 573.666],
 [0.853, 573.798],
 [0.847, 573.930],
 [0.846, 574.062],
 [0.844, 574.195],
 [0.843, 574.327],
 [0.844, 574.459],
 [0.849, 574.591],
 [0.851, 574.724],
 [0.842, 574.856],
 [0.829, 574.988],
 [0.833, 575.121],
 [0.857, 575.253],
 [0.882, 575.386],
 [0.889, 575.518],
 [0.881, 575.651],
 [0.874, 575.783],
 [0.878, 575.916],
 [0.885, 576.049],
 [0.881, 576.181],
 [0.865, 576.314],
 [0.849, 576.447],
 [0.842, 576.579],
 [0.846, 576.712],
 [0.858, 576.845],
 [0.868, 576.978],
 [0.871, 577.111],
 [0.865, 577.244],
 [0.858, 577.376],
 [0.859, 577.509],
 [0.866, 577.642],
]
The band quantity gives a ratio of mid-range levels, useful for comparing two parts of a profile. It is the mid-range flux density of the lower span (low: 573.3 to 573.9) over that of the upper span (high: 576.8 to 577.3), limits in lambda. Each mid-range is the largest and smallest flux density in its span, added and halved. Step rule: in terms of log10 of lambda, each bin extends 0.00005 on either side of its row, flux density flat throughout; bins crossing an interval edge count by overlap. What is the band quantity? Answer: 1.02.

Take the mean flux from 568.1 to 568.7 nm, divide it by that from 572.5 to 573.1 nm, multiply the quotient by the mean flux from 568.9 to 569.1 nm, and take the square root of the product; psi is 0.886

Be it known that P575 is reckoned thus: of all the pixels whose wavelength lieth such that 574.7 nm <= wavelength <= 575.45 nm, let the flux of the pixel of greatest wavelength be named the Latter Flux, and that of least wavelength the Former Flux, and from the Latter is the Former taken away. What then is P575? 0.03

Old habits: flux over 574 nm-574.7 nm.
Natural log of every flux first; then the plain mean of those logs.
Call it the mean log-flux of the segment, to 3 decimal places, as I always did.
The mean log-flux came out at -0.168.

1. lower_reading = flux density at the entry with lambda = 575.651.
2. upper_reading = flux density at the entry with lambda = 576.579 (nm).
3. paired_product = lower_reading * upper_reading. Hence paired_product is 0.74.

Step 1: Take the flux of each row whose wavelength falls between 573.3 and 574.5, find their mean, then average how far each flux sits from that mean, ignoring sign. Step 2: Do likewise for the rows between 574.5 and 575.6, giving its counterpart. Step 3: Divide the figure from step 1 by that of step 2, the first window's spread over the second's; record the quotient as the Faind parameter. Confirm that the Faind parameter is 1.2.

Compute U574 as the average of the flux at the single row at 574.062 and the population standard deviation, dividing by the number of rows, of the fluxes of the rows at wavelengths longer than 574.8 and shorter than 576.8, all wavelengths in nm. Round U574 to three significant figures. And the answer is 0.433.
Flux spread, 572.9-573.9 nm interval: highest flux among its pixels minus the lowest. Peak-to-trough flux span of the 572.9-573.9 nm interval 0.064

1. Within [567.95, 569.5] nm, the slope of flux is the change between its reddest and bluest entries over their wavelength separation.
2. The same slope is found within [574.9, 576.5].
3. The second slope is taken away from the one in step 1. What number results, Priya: -0.021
